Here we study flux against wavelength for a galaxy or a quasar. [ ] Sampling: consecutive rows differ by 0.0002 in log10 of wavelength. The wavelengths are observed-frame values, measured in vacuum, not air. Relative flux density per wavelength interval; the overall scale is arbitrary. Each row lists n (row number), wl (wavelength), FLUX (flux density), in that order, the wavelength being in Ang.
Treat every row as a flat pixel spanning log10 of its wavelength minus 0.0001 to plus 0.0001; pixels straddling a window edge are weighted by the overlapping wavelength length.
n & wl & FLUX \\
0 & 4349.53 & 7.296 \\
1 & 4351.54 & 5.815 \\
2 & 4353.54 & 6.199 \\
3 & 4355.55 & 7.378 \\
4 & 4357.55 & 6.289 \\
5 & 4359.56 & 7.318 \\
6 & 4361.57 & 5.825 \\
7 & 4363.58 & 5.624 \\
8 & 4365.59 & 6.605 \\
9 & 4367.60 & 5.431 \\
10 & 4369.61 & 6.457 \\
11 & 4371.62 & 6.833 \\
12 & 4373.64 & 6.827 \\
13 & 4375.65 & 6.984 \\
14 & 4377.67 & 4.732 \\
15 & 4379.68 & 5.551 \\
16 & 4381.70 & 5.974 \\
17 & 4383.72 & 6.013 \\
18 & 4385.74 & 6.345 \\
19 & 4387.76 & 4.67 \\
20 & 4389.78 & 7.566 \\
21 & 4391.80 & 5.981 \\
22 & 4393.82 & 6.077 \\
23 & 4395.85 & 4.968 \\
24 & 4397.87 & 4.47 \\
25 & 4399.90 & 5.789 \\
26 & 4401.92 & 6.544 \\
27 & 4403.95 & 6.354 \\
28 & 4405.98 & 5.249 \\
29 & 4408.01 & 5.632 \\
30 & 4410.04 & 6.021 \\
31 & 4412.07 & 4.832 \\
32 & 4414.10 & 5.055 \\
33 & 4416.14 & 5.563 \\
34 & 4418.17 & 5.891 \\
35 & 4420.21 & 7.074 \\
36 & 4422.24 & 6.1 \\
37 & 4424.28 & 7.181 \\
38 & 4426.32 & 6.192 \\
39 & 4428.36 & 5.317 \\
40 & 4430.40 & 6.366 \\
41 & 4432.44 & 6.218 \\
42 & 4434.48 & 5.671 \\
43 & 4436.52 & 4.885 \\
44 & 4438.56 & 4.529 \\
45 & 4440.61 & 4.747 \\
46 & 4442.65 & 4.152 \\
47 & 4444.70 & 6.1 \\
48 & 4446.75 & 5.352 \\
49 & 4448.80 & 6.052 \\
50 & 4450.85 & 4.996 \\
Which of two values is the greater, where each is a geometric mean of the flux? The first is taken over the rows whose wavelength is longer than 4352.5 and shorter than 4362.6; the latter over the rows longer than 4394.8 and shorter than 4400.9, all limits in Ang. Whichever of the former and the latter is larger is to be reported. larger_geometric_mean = 6.57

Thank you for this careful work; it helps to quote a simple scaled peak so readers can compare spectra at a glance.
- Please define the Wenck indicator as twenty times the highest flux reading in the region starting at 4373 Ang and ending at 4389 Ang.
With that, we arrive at 140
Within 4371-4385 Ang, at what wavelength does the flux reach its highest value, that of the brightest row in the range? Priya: 4375.65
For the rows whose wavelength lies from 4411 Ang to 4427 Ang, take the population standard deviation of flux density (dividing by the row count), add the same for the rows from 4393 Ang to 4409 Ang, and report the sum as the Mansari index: 1.46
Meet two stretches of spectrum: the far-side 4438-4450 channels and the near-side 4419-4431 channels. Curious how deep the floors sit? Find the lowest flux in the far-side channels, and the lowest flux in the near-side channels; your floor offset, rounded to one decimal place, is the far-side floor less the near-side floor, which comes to -1.2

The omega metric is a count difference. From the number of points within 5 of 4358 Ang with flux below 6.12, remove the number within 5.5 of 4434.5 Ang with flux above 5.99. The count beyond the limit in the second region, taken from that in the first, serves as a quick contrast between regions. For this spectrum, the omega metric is -1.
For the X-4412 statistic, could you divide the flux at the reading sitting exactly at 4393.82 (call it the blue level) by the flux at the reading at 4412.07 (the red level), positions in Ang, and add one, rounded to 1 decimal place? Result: 2.3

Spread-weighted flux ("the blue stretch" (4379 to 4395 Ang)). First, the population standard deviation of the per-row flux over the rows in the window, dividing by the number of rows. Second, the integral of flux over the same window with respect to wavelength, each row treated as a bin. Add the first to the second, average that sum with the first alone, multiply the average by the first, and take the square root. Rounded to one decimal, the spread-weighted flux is 6.1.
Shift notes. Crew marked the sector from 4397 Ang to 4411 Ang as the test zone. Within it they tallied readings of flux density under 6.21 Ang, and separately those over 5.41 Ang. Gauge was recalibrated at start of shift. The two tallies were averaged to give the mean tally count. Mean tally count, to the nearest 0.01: 5.00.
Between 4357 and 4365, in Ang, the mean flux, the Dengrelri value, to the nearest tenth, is 6.3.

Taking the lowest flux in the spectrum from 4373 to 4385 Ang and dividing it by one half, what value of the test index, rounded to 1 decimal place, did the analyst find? 9.5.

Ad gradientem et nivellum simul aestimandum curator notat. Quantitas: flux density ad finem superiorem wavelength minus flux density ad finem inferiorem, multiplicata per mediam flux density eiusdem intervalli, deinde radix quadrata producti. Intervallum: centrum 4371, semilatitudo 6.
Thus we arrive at 1.57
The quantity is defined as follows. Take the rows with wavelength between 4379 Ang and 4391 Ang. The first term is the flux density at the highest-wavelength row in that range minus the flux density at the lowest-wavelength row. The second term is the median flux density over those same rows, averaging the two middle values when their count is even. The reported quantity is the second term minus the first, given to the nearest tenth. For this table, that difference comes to 4.0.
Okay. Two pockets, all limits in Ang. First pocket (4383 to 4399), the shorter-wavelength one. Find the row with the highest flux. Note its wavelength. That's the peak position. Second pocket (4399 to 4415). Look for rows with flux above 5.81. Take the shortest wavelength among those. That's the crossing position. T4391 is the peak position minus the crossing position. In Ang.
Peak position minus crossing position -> -12.1 Ang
